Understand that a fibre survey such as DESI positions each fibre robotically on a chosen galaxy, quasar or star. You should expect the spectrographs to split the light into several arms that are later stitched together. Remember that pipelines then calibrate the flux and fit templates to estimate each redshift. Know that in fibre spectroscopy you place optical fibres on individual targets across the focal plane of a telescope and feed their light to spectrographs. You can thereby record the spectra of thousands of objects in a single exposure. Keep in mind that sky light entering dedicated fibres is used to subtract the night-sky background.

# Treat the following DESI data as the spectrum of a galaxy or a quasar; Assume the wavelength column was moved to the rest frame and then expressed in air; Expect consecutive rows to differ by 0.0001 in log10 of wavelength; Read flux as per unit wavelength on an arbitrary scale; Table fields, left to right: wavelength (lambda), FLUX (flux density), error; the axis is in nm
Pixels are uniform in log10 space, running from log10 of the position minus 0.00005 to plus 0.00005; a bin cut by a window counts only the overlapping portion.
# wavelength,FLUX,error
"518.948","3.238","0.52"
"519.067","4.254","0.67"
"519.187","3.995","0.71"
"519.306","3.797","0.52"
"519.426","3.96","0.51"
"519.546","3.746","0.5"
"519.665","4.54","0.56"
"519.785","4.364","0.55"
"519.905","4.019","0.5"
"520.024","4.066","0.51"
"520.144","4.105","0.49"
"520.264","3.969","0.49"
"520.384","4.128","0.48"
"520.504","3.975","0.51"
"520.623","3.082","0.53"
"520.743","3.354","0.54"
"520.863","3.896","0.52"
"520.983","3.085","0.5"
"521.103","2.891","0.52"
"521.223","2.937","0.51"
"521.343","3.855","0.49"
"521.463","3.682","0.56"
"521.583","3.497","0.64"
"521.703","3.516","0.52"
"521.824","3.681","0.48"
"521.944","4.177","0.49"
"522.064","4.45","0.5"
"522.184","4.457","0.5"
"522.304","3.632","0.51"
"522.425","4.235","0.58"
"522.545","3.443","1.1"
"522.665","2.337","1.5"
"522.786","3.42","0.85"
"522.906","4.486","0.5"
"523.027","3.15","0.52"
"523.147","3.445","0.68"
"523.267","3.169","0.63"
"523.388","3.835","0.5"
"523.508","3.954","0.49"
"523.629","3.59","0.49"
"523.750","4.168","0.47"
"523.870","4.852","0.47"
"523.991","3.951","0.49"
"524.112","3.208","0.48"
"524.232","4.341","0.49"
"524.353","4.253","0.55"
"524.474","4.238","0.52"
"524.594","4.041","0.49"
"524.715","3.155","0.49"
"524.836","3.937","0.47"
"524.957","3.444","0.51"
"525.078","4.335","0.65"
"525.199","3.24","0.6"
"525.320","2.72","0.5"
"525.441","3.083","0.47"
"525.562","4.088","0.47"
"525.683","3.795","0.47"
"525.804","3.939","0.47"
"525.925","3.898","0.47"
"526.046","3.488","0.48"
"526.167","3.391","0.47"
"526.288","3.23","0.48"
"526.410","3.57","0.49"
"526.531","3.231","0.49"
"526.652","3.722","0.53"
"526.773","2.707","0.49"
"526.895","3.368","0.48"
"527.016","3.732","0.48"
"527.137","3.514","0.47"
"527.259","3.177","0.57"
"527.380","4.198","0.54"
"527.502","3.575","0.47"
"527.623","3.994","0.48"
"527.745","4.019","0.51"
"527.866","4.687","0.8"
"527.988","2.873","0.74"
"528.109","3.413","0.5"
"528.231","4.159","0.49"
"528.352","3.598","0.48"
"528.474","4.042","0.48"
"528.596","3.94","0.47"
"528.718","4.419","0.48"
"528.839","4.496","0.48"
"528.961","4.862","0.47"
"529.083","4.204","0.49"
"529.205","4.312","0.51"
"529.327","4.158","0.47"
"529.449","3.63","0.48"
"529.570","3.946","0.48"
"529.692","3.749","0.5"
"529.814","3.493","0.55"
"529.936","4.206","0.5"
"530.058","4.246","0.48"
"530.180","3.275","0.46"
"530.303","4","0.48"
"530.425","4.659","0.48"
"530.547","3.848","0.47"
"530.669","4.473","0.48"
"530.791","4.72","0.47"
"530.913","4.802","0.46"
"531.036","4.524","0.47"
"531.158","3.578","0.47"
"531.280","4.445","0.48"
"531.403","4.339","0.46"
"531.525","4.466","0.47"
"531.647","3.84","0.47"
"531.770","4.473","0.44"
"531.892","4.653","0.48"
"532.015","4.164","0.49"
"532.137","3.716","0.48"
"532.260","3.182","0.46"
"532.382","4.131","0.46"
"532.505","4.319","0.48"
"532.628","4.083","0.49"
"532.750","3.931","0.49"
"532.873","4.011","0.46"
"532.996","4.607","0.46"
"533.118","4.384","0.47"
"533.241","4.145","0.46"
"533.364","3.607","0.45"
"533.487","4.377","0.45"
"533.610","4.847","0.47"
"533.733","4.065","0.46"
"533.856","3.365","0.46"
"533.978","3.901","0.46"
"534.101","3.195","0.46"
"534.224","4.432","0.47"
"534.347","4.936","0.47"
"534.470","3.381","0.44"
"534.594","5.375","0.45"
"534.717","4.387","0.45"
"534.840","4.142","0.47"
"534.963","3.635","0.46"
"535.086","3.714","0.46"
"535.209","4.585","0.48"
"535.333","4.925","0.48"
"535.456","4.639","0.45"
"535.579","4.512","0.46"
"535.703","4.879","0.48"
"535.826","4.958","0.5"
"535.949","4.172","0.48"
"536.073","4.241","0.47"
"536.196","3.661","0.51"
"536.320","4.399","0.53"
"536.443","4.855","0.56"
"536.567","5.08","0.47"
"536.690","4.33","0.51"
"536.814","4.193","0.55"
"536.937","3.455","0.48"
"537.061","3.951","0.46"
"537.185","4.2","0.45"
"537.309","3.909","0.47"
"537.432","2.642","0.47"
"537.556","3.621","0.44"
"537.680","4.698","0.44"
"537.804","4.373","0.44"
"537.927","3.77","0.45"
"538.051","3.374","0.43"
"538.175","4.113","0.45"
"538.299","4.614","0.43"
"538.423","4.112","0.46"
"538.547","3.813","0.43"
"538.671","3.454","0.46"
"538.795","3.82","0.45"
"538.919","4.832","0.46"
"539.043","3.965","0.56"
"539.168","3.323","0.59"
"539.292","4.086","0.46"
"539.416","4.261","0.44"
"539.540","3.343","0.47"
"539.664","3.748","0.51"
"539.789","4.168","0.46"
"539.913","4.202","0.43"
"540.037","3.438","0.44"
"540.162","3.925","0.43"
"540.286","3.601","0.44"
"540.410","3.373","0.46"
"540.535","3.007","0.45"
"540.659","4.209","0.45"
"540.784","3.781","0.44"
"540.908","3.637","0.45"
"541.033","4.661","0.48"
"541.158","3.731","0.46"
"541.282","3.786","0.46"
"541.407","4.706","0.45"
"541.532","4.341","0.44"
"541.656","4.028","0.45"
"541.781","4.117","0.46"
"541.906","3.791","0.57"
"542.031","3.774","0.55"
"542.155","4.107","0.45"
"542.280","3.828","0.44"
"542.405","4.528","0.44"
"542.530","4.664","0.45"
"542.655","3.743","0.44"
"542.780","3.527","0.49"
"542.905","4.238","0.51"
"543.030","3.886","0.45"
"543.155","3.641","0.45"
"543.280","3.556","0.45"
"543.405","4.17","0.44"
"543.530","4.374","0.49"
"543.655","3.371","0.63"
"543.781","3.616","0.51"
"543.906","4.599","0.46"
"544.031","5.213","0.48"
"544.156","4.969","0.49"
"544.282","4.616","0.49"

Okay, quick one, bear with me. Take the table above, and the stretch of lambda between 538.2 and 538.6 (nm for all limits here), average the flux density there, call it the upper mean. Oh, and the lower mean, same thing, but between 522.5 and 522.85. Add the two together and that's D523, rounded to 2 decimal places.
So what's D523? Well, 7.25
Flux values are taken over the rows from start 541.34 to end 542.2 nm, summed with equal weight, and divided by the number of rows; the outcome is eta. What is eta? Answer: 4.1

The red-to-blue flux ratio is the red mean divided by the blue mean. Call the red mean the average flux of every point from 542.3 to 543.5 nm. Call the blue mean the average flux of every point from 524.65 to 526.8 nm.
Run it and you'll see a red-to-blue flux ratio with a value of 1.14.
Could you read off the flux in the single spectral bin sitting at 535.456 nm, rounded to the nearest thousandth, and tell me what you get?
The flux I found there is 4.639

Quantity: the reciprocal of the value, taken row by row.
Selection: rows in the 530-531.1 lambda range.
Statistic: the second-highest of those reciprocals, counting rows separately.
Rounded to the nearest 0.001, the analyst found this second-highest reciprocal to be 0.260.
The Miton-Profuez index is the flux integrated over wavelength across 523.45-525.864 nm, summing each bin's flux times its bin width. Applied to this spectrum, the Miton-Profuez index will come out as 9.2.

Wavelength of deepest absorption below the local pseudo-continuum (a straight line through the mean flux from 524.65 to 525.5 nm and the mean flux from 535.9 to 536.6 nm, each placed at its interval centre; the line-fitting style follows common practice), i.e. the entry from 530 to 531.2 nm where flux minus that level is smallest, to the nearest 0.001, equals 530.180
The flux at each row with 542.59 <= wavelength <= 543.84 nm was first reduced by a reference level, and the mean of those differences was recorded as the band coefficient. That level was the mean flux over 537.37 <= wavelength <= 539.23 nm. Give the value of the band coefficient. -0.09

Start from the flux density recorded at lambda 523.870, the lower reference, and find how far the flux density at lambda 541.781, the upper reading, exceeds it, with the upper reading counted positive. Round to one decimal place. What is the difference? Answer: -0.7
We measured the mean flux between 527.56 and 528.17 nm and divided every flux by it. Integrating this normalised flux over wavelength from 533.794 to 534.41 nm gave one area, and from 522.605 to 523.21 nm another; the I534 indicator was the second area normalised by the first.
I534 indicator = 0.83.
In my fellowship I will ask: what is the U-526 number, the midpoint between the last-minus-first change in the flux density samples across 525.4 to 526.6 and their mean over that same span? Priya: 1.86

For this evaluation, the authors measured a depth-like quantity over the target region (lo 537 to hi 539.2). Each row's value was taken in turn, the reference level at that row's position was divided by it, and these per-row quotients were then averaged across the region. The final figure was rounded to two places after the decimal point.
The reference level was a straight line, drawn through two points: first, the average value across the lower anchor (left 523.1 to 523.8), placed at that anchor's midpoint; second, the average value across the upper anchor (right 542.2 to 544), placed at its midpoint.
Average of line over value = 1.02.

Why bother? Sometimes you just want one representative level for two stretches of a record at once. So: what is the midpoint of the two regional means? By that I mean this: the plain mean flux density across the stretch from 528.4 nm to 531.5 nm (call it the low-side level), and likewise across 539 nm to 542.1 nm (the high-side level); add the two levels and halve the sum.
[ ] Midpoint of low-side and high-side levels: 4.03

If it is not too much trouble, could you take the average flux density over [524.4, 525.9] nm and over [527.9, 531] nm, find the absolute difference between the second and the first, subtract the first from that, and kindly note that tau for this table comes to -3.3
